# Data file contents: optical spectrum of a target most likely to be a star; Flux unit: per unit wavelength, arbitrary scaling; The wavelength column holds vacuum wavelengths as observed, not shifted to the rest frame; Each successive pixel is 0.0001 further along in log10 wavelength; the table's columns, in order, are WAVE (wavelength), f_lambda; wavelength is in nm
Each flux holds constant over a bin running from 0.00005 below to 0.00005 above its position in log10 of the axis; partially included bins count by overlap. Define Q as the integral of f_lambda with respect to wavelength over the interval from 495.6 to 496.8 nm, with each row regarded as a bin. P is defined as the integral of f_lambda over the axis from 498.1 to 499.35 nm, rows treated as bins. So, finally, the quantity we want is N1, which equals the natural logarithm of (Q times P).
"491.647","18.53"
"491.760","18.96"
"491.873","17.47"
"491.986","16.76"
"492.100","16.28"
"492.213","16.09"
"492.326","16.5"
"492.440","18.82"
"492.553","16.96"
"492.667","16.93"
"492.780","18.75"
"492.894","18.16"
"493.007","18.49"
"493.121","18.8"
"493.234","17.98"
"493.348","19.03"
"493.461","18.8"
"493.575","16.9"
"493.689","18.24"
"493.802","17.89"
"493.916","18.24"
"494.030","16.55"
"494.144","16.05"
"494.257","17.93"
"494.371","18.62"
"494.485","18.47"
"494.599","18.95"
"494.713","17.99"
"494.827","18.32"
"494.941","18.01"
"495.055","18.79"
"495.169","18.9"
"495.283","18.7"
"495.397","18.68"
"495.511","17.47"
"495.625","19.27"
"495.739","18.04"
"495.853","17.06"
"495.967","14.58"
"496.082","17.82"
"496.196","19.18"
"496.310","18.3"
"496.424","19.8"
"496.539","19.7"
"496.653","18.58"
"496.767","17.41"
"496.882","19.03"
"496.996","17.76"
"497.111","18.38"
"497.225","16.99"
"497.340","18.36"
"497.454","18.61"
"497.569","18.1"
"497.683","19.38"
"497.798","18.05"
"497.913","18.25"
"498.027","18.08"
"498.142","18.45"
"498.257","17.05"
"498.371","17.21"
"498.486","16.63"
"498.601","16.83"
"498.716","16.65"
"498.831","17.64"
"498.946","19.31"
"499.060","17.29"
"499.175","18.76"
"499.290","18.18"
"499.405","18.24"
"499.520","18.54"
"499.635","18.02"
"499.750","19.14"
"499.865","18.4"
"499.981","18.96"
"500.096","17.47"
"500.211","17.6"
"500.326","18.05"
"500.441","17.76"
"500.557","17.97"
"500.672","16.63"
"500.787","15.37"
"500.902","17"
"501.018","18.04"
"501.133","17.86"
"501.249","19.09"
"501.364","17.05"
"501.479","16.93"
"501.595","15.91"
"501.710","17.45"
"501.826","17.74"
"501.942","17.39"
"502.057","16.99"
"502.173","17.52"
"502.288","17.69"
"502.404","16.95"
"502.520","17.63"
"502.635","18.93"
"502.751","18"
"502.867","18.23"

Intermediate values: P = 22.0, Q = 21.78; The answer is 6.17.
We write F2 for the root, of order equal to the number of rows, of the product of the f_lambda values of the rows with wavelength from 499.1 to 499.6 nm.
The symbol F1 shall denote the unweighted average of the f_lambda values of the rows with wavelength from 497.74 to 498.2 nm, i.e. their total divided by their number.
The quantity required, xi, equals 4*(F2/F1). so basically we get 4.05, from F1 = 18.2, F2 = 18.4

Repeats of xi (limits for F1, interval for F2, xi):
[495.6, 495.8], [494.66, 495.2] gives 3.94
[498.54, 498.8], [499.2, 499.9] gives 4.40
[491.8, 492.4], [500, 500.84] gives 4.15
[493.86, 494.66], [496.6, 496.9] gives 4.11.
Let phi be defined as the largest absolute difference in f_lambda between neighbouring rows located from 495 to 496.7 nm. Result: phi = 3.2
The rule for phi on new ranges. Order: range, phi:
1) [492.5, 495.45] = 1.9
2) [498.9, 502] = 2.0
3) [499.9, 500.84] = 1.5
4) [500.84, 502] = 2.0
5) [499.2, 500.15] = 1.5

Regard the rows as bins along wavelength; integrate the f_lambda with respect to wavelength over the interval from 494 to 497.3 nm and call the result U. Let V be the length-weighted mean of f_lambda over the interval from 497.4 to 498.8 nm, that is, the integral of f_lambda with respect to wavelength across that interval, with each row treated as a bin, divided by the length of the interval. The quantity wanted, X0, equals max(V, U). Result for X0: 60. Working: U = 60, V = 17.8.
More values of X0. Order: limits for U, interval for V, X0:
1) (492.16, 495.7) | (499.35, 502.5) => 64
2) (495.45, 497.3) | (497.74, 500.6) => 33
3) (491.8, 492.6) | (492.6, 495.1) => 18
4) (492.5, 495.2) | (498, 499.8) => 49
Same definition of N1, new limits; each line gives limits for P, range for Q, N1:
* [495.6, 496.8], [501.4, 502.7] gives 6.20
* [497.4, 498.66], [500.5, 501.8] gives 6.22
